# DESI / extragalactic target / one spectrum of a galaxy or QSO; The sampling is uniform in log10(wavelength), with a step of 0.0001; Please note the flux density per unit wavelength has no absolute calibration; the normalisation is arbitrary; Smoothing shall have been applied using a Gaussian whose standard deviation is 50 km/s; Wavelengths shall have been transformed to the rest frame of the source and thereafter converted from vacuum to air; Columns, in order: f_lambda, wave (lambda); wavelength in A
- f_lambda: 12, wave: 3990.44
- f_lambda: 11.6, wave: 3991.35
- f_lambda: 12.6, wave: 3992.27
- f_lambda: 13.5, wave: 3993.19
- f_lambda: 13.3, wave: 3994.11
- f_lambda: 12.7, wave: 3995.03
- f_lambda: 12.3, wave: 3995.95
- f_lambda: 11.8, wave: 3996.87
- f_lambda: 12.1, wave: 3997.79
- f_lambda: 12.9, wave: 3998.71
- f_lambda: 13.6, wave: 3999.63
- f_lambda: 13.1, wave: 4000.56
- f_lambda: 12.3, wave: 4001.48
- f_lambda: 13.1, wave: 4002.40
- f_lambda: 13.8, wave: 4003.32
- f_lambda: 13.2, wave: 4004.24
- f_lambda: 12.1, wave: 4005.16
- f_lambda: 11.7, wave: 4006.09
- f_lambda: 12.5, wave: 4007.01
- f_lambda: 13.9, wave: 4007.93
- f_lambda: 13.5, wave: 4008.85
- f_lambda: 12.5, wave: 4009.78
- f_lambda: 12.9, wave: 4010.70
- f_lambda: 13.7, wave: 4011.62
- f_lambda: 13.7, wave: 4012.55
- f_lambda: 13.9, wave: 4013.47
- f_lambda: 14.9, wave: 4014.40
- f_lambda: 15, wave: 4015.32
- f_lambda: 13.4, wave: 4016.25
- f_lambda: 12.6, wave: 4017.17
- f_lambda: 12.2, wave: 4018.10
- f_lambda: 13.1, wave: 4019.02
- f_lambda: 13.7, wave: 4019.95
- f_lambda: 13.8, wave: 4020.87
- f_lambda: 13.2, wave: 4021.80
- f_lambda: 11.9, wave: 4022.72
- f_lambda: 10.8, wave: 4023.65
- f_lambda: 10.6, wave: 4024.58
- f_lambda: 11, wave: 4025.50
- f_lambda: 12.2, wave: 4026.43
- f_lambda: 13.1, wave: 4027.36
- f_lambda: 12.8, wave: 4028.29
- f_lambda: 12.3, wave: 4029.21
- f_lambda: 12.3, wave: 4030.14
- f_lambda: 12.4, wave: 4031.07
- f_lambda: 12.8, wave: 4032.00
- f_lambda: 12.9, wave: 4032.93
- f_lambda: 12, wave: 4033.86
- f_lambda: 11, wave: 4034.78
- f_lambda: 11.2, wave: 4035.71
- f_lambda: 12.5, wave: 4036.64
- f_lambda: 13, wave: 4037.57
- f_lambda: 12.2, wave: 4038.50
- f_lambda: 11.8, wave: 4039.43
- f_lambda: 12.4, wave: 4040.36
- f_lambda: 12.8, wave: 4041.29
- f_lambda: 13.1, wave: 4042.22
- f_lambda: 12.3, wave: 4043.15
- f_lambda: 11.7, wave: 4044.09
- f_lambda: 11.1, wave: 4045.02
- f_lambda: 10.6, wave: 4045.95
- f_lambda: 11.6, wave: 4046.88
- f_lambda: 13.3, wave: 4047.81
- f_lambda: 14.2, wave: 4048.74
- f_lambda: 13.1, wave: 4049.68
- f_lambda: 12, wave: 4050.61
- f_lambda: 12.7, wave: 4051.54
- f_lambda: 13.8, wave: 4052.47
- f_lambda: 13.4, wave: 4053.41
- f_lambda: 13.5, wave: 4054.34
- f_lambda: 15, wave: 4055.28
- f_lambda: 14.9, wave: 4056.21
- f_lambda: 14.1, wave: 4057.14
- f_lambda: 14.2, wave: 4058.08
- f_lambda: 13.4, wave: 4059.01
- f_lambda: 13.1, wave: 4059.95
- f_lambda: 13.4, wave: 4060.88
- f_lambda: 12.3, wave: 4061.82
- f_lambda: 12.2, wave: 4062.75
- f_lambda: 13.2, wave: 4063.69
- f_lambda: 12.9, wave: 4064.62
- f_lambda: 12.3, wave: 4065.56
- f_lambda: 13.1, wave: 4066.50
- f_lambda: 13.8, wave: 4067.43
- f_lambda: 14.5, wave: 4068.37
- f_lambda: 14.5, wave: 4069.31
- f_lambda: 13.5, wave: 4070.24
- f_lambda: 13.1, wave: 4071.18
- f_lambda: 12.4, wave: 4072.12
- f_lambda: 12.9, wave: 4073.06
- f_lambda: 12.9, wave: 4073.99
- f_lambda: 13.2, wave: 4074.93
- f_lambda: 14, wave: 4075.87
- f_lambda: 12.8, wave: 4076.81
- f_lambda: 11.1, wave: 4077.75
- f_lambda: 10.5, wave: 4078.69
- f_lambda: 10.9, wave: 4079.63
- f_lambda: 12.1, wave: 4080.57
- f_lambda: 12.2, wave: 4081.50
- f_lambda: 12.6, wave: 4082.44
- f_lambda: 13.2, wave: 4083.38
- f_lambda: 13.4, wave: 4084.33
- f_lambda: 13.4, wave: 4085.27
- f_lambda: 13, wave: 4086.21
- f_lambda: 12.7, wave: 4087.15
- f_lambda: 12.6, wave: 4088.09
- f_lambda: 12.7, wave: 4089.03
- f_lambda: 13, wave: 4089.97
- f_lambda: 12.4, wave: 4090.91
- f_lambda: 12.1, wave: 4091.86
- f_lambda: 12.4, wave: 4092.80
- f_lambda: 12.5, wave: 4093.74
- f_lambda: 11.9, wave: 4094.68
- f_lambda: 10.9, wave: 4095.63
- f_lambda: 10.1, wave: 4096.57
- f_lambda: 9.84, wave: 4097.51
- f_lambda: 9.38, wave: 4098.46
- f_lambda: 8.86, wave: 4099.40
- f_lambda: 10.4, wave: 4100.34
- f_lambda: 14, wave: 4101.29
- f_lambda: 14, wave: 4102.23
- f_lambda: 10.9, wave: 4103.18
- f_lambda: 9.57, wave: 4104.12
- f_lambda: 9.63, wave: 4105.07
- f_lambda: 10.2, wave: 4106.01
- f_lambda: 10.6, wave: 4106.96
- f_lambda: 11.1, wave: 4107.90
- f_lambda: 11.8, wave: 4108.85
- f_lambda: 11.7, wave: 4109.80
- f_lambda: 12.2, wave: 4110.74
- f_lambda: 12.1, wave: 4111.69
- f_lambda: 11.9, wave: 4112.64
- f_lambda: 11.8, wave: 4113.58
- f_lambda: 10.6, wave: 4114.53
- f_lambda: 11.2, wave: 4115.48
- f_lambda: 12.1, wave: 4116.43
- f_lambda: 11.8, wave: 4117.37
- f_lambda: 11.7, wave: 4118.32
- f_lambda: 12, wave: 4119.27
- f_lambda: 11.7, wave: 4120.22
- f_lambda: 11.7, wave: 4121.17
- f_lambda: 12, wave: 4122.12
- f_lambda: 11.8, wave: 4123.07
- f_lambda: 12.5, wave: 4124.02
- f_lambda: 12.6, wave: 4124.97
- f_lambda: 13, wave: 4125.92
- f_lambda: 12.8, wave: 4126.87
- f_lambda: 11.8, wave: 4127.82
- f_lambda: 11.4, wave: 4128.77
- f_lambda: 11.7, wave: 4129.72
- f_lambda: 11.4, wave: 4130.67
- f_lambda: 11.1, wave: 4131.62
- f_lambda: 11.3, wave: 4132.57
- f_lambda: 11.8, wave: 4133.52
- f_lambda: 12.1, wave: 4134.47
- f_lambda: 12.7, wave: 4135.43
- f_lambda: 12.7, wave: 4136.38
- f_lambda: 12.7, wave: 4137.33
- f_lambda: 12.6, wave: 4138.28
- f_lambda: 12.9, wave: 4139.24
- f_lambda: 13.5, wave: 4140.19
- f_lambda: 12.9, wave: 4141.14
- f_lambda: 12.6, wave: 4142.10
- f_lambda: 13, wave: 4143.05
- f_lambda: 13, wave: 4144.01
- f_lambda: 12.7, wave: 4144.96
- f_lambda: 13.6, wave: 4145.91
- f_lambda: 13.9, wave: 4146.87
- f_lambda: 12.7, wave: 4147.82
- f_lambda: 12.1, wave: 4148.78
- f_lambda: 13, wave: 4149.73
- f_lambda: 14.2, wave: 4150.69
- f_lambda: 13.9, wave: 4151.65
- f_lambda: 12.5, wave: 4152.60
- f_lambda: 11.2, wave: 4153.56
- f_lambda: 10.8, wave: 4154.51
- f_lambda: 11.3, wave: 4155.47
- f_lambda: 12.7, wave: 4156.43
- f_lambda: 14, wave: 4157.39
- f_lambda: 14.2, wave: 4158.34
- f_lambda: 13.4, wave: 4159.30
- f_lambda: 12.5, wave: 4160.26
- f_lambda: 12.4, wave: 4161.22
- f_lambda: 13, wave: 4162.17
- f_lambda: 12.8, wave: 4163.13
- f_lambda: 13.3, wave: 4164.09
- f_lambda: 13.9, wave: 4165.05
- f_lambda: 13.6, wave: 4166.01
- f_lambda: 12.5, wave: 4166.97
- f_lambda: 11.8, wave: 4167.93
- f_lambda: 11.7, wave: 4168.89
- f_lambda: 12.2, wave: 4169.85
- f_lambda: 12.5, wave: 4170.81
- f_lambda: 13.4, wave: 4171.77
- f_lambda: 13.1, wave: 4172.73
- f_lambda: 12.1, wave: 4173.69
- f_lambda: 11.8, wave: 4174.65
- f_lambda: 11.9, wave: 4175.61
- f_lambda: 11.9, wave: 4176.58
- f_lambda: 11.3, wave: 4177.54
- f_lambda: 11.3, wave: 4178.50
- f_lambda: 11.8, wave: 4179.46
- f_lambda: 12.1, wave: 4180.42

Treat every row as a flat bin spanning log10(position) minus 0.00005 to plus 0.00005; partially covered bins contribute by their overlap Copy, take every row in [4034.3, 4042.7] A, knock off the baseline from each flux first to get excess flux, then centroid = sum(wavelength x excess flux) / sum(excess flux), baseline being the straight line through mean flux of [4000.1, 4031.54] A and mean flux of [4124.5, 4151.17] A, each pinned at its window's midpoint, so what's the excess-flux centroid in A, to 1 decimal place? 4036.4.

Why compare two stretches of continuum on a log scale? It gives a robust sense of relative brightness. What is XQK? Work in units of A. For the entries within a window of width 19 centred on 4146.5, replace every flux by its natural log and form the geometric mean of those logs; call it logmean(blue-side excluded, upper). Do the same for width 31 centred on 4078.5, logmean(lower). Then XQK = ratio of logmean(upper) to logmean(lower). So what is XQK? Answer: 1.00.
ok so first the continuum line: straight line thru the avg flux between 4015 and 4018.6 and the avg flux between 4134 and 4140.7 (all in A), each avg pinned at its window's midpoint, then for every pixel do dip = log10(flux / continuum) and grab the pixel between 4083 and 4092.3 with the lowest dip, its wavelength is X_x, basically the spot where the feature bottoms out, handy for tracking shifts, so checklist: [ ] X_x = 4091.86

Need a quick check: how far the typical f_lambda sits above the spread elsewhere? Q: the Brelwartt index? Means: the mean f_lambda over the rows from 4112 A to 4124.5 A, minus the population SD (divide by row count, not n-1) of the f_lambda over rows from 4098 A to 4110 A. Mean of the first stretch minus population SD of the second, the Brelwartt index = 10.2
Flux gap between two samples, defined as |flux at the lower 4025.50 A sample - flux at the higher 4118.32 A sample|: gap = 0.7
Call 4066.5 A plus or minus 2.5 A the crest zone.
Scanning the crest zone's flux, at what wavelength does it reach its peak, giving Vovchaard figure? 4068.37 A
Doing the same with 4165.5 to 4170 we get 4166.01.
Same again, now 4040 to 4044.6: 4042.22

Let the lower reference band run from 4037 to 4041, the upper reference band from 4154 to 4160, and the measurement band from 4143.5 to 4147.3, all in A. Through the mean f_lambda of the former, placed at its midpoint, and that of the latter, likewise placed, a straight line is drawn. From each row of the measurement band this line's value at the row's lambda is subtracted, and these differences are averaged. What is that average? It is 0.6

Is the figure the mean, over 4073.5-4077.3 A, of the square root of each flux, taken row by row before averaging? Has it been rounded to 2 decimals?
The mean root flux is 3.64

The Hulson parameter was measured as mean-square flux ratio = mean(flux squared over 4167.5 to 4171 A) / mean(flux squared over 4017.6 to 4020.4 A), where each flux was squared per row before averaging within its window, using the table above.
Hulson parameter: 0.86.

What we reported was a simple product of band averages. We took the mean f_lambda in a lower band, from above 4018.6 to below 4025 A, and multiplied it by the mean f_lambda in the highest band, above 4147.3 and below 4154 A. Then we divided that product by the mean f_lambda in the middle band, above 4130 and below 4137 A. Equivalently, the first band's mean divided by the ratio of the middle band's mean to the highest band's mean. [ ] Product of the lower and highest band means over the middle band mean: 13.4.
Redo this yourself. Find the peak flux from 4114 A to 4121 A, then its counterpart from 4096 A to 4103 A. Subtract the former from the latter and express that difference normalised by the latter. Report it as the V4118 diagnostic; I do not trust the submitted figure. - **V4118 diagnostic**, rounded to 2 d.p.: 0.14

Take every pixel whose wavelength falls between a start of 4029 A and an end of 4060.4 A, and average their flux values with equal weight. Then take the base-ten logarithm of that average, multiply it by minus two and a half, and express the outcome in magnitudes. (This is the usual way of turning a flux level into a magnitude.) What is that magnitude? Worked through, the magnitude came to -2.762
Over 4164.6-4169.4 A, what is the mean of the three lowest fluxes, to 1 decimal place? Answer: 12.0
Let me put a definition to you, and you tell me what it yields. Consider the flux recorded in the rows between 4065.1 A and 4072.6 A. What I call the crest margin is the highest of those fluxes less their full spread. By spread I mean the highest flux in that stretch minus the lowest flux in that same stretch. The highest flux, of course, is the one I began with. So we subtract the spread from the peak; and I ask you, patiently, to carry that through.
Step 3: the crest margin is 12.3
